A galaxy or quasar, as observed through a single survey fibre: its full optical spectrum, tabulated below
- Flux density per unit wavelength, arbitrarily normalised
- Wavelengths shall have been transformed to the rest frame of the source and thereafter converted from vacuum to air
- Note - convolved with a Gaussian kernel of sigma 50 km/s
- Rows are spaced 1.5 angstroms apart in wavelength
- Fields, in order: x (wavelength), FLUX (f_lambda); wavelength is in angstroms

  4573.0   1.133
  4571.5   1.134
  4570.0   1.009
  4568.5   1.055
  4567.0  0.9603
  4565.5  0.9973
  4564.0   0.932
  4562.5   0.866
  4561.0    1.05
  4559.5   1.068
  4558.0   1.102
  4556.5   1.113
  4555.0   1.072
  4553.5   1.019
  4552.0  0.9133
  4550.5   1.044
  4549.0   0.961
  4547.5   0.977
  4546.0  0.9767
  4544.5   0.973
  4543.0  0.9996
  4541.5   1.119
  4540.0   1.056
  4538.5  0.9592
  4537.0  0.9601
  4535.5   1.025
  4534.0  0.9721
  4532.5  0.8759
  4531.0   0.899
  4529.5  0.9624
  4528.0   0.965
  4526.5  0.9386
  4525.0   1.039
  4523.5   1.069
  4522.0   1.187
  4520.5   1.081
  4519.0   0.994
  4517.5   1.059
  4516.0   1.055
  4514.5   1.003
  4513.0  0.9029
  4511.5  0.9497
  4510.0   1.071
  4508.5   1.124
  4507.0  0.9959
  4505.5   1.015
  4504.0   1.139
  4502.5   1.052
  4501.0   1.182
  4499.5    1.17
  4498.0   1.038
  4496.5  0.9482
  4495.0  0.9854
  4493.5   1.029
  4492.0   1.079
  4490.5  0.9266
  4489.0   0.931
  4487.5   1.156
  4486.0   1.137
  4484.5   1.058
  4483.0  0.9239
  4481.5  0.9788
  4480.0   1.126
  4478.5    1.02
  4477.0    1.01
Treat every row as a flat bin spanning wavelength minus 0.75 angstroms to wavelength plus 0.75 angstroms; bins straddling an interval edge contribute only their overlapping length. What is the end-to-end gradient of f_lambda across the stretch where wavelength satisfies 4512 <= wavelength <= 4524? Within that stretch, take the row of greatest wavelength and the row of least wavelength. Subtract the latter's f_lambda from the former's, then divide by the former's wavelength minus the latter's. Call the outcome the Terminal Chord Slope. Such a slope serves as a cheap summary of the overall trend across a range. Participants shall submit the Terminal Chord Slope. 0.016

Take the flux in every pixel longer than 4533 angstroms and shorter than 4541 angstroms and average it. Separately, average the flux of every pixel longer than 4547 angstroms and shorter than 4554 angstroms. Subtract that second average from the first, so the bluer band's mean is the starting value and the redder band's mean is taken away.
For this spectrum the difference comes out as 0.01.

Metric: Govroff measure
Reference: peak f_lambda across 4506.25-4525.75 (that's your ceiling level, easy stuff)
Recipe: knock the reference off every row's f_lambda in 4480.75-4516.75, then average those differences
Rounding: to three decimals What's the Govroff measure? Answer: -0.152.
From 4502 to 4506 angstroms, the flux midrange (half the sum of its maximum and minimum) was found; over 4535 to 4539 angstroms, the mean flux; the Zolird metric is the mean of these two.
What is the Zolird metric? 1.029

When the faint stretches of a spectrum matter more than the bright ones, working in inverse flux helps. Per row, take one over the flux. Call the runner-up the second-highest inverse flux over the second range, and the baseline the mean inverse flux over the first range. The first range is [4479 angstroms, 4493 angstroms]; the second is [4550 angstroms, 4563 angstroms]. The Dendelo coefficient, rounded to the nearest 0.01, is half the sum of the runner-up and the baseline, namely 1.03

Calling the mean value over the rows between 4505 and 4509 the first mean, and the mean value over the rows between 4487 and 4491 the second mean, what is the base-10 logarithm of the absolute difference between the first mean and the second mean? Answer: -1.4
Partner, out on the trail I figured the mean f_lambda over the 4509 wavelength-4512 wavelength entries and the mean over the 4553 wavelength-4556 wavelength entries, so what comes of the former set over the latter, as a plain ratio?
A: 0.97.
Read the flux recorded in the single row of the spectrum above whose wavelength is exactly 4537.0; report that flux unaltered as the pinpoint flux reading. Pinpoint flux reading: 0.9601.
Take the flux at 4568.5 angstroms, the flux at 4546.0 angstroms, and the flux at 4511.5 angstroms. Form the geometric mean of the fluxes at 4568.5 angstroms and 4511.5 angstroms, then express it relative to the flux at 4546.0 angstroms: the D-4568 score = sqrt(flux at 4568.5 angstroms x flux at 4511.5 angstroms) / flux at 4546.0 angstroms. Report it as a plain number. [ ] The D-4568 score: 1.025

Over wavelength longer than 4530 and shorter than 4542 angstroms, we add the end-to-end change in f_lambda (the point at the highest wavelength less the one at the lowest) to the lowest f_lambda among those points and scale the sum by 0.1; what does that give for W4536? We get 0.110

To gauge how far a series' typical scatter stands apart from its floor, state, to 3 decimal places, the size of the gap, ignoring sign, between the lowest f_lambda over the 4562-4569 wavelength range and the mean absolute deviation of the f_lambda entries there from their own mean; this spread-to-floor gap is 0.815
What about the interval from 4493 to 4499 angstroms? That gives 0.915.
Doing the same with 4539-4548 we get 0.926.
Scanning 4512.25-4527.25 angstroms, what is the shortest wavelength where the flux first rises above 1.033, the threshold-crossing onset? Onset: 4516.0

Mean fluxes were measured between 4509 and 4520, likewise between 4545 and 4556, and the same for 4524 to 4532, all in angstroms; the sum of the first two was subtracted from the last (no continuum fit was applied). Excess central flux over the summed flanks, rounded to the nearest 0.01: -1.04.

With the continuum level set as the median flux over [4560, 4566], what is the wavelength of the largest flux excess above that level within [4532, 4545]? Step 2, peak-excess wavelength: 4541.5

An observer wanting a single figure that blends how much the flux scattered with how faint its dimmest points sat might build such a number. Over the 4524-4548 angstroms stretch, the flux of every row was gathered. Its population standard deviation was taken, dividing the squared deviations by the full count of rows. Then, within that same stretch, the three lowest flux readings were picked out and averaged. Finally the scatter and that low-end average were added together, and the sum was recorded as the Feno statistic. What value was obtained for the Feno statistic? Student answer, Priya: 0.96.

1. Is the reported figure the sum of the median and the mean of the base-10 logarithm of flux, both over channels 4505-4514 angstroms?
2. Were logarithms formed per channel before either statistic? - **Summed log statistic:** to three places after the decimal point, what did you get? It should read 0.005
